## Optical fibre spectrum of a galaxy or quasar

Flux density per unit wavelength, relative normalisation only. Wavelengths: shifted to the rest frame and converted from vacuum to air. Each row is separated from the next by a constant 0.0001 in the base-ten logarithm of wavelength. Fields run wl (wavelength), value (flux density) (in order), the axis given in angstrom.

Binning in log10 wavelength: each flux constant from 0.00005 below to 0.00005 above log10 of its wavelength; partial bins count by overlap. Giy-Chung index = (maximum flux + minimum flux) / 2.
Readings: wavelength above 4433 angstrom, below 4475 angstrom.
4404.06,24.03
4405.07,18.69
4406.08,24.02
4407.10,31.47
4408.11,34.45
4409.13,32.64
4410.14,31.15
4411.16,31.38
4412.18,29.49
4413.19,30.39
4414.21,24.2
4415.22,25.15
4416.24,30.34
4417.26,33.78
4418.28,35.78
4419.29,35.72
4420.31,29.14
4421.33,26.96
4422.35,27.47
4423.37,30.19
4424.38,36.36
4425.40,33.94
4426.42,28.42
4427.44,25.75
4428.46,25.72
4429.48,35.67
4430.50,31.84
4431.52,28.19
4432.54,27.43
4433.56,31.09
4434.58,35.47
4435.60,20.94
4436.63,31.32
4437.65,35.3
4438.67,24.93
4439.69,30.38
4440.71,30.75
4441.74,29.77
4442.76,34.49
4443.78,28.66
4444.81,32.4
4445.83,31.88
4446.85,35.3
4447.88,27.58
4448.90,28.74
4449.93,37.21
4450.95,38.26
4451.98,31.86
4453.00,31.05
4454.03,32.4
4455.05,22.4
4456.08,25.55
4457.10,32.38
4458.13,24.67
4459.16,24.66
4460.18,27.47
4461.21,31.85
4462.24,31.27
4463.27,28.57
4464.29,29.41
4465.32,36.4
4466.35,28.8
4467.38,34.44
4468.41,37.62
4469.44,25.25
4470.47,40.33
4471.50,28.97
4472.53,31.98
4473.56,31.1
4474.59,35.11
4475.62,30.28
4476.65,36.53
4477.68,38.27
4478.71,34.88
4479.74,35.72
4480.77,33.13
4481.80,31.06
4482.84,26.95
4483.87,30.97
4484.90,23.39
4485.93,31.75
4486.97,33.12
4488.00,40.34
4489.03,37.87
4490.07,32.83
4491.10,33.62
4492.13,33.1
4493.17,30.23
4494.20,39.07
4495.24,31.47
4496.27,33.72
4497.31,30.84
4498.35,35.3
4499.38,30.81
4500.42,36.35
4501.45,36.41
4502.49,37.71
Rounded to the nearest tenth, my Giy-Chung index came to 30.6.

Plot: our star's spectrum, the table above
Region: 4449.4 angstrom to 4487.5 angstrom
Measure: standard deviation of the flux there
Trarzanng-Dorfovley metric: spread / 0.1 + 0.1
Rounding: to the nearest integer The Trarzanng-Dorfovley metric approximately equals 45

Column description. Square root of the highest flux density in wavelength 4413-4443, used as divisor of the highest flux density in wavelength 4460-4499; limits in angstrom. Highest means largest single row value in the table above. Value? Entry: 6.7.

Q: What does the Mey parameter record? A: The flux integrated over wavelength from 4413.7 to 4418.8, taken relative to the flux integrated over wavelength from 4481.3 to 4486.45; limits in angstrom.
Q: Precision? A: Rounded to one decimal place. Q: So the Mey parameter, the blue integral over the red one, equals 1.0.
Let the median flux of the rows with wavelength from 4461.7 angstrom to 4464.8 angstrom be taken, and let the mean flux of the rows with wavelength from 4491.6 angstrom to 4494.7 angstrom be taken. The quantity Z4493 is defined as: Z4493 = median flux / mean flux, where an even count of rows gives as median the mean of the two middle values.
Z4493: 0.86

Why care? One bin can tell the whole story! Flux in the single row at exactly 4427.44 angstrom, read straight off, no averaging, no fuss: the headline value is 25.75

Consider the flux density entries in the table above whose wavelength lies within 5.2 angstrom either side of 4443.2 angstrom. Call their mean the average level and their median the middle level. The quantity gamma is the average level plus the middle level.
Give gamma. 61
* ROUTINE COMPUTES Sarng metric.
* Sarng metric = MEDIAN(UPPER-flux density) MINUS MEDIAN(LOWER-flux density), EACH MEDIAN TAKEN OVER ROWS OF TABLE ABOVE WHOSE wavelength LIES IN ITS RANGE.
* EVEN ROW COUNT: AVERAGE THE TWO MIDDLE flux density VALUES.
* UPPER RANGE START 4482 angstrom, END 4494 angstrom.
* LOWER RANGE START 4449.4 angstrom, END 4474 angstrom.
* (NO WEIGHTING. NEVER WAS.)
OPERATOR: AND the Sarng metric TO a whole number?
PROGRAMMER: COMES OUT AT 2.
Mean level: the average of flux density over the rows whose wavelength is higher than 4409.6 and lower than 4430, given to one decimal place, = 30.4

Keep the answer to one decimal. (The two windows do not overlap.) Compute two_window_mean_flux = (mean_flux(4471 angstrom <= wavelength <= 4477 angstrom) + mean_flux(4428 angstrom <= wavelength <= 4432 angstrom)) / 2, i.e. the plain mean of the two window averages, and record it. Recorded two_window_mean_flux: 31.3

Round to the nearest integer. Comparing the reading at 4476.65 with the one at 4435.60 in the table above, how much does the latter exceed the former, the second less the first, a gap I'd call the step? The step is -16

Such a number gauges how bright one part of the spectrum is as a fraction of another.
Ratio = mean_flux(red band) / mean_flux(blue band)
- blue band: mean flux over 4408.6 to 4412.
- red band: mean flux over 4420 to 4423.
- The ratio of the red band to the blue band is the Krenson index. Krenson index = 0.88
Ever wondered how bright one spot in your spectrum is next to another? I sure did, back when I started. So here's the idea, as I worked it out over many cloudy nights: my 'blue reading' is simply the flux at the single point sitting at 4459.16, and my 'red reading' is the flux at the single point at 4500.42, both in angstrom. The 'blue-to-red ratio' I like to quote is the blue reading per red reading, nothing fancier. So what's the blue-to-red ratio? 0.68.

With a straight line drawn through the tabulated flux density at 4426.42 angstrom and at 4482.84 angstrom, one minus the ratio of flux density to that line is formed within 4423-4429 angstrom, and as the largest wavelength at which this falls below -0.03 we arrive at 4425.40 angstrom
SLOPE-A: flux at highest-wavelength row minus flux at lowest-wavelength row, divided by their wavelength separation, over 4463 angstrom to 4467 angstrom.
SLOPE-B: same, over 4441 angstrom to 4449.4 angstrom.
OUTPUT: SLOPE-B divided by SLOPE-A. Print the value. -1.9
